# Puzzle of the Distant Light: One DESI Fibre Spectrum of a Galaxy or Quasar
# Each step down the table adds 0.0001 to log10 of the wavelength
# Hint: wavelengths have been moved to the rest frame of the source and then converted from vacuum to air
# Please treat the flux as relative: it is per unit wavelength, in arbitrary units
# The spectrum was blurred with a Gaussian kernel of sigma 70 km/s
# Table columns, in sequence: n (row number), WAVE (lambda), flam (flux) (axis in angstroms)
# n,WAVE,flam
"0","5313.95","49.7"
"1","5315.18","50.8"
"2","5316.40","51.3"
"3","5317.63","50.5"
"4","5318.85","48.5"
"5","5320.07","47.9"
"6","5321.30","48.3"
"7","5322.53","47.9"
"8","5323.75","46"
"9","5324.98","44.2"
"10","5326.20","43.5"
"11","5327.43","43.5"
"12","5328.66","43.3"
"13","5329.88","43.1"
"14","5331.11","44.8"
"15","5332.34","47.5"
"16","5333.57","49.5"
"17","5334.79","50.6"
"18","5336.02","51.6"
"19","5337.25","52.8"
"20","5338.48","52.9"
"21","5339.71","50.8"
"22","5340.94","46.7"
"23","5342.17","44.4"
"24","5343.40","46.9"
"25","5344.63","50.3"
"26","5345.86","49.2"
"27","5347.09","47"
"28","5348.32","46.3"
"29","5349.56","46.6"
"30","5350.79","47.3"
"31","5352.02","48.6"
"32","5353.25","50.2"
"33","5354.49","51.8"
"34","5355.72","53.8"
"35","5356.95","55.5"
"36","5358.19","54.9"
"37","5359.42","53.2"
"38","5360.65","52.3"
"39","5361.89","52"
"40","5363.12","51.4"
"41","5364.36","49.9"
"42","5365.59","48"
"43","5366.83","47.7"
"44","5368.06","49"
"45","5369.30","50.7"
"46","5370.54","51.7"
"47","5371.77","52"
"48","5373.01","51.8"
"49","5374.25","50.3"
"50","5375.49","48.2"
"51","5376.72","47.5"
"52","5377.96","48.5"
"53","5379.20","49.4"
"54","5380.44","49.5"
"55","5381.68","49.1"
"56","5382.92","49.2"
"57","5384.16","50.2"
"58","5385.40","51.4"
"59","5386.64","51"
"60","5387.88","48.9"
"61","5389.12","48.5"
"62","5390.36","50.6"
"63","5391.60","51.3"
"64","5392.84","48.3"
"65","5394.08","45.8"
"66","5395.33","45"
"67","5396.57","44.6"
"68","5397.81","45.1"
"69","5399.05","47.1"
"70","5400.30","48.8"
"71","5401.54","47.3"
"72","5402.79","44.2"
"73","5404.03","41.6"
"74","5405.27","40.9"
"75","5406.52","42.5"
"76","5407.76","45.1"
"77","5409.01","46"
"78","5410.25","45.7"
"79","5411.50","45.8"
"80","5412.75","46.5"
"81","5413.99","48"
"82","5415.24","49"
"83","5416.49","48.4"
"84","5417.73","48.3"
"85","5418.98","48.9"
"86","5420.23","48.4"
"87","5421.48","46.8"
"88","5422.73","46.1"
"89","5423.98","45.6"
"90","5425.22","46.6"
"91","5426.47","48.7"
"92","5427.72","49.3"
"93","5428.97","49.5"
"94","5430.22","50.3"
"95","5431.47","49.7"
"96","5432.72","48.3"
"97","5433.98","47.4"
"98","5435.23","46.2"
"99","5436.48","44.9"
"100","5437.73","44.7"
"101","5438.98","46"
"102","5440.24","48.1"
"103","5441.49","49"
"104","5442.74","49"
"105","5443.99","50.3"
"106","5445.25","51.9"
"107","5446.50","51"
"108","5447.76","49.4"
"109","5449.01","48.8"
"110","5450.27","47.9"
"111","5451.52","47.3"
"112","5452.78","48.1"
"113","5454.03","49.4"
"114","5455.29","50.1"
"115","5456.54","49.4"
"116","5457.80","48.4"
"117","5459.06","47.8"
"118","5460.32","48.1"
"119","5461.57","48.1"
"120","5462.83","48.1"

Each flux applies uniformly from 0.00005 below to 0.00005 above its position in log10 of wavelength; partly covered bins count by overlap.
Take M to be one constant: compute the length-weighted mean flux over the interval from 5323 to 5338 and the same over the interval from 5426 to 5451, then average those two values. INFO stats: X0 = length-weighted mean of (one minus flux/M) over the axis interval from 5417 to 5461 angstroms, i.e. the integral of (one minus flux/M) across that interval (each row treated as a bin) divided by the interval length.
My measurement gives -0.01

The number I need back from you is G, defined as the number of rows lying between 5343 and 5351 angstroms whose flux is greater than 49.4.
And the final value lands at 1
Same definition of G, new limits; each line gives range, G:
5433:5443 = 0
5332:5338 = 4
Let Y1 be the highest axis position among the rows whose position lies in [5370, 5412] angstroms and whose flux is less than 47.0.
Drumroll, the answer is 5411.50 angstroms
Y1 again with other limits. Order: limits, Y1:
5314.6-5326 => 5324.98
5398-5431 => 5425.22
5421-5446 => 5438.98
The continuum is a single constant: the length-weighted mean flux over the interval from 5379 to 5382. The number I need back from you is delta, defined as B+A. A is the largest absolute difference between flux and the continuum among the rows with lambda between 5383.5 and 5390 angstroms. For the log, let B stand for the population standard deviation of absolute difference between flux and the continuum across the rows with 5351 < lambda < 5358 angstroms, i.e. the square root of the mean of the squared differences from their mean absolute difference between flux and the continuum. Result 4.2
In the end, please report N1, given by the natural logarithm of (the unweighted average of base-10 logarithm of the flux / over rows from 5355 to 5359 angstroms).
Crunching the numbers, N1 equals 0.553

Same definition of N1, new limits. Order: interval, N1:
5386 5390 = 0.527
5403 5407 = 0.482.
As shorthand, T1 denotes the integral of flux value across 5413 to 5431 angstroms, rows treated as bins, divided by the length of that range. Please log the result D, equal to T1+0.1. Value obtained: 48.2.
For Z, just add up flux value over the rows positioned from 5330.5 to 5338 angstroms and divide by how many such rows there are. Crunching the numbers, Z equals 49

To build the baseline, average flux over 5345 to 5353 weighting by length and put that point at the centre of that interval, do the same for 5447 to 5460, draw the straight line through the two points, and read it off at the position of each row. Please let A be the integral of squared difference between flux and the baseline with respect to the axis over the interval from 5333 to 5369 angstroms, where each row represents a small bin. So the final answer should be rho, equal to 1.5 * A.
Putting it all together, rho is 692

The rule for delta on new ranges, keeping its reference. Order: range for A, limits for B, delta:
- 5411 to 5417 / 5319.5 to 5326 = 5.1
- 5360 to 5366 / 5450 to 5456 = 3.6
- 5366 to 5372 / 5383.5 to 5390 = 3.3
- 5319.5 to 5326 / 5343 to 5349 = 6.2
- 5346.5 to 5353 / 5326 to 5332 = 3.6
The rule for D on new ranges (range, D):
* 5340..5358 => 49.2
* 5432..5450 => 48.3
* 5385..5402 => 48.2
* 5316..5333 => 46.5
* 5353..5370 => 51.6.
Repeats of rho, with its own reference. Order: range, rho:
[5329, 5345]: 263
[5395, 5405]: 198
